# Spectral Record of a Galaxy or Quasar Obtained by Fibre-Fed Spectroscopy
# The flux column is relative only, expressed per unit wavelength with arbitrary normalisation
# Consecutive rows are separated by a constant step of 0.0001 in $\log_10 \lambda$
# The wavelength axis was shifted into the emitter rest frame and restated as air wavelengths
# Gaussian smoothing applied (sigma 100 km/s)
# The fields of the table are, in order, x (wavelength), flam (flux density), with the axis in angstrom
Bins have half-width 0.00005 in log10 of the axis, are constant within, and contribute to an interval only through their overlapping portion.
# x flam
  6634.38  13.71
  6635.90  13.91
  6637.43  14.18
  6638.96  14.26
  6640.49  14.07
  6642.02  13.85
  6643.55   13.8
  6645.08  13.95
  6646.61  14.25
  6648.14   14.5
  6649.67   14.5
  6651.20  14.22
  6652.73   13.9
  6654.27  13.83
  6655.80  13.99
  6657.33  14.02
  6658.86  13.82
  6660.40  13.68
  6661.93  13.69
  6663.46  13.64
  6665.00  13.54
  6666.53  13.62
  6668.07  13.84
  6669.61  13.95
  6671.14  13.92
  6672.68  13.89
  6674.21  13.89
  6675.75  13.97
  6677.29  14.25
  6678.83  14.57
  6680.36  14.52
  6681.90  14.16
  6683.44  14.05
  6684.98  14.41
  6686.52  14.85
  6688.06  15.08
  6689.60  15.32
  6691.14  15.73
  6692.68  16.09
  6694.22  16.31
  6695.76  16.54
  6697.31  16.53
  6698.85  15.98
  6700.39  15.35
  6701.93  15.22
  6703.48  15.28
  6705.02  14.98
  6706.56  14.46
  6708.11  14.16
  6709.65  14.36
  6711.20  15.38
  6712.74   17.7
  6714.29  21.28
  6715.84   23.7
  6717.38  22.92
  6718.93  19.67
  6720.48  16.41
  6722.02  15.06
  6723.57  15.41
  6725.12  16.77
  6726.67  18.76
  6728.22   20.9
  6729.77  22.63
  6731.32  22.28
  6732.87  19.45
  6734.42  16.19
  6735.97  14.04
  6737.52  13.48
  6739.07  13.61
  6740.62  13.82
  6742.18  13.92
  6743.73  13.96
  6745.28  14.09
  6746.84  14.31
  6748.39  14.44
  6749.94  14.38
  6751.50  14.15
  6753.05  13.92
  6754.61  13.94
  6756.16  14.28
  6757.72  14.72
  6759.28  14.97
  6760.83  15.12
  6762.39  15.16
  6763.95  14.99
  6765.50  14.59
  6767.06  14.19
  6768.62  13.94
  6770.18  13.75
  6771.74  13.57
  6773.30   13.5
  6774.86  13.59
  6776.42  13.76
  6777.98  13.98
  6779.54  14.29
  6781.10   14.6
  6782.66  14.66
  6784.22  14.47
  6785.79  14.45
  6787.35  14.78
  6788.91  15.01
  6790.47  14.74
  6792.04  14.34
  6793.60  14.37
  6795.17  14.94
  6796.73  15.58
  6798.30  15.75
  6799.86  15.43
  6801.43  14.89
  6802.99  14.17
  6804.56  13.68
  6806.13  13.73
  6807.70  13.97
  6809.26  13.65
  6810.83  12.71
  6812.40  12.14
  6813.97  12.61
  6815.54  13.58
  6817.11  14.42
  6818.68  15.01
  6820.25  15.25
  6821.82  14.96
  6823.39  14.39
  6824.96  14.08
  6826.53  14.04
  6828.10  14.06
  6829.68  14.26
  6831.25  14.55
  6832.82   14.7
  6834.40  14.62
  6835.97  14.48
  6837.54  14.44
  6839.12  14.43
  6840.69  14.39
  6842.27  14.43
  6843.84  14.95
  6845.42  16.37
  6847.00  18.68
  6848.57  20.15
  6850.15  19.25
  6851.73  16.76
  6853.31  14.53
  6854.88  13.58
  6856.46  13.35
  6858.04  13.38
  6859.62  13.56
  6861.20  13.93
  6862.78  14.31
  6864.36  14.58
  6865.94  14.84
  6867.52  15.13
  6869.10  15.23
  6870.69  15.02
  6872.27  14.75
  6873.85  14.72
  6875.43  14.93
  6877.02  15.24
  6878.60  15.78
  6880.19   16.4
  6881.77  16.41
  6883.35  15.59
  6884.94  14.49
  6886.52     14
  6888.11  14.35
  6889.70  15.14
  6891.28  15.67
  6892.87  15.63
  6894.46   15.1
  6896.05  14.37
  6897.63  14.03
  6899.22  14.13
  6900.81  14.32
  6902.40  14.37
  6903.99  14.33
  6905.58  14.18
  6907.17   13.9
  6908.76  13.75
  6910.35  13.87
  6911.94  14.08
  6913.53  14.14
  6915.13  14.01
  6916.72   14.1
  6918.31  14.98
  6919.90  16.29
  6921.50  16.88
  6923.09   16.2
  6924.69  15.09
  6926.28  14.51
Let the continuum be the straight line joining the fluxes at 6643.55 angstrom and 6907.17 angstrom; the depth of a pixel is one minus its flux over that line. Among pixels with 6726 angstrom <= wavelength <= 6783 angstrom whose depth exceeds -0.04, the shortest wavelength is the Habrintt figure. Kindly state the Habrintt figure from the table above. 6735.97 angstrom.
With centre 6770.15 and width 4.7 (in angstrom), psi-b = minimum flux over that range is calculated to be 13.57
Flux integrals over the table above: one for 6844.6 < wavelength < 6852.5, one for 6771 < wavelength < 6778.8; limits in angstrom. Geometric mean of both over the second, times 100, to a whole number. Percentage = 116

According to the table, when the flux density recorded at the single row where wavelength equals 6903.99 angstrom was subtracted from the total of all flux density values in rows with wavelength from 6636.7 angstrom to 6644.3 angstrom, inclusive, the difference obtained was 56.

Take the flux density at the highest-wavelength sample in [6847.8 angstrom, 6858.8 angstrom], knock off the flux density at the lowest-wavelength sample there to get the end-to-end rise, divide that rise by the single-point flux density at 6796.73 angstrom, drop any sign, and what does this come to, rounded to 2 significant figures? 0.43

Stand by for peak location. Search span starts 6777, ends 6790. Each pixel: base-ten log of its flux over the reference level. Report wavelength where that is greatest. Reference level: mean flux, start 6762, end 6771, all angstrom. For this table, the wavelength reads 6788.91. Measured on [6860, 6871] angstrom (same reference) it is 6869.10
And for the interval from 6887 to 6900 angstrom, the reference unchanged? 6891.28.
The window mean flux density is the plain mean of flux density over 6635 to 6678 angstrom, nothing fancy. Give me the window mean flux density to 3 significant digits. 14.0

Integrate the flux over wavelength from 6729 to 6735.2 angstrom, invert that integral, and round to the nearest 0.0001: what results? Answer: 0.0080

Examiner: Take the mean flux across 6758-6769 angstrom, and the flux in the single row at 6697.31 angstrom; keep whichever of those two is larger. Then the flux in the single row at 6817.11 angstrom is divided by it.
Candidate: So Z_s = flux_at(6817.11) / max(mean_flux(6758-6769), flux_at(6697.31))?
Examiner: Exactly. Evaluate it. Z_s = 0.87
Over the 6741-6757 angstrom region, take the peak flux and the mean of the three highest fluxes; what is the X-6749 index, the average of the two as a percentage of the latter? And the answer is 100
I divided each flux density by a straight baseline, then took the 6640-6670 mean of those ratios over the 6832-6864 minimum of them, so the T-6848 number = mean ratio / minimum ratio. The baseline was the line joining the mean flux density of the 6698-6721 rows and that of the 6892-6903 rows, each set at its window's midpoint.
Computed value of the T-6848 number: 0.88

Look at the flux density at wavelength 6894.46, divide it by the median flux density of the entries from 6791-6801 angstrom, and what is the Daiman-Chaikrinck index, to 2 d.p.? 0.99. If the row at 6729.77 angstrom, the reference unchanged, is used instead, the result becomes 1.49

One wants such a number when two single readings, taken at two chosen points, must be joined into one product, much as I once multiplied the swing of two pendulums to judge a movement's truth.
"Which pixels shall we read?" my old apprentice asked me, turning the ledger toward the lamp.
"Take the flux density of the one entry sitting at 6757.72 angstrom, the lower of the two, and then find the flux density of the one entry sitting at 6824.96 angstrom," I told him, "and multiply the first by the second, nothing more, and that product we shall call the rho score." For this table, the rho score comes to 207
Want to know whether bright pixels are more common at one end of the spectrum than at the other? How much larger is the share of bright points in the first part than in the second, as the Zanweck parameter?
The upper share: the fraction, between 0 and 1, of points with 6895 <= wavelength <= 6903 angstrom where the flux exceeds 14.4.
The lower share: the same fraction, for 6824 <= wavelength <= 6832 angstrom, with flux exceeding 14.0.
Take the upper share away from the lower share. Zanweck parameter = 1.0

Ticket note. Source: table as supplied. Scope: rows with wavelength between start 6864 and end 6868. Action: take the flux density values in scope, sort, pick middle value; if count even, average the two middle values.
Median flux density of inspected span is 14.8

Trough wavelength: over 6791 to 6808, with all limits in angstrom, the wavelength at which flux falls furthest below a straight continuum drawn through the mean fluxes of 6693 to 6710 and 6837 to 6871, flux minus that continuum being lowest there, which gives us 6804.56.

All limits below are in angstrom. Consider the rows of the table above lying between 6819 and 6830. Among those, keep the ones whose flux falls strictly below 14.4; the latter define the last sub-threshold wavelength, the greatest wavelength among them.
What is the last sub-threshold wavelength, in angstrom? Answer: 6829.68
